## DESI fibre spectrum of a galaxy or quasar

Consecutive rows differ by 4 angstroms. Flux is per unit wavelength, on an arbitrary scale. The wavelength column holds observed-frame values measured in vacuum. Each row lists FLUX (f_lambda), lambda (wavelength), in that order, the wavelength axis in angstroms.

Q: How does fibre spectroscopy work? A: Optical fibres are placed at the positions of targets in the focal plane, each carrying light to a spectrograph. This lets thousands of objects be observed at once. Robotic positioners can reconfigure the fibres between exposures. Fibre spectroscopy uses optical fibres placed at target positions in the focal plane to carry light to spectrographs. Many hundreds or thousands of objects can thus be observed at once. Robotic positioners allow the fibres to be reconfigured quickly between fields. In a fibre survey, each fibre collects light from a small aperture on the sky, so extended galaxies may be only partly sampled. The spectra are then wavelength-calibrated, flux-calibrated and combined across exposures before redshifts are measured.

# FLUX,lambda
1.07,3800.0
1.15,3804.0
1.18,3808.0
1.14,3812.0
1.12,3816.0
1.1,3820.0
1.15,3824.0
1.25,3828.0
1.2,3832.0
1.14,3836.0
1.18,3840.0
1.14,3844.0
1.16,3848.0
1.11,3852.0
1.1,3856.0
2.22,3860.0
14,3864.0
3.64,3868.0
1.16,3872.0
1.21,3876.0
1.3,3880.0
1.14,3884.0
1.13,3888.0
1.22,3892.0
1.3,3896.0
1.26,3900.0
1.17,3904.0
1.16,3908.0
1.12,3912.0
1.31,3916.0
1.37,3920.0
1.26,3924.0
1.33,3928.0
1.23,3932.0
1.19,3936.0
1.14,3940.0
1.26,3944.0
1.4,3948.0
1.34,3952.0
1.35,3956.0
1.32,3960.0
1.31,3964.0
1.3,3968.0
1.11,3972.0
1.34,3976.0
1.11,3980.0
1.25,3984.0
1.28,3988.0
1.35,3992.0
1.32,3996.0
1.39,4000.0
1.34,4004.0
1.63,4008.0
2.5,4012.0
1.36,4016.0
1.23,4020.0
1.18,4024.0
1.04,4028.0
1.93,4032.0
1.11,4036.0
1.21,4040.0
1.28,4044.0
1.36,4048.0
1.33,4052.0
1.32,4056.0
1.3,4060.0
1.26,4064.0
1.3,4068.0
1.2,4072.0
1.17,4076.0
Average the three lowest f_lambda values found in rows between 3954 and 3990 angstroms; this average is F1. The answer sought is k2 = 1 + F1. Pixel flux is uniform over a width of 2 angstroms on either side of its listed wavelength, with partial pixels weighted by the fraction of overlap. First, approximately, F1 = 1.16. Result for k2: 2.157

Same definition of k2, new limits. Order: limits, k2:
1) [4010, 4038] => 2.110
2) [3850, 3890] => 2.113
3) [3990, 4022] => 2.297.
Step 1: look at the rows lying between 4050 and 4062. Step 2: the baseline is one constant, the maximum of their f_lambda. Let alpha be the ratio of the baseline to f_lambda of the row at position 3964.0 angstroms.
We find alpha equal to 1.02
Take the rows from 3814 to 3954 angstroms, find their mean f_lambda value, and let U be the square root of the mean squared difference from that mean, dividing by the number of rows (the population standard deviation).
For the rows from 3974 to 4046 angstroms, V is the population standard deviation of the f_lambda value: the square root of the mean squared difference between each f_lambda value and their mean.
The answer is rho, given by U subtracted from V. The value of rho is -2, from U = 2.2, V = 0.33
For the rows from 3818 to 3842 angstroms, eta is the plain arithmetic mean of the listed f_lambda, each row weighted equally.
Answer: 1.17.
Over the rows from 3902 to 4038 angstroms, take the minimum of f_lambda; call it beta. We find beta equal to 1.04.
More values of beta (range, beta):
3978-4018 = 1.11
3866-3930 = 1.12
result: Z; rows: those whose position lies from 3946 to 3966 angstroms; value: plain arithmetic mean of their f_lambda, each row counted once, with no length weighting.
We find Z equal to 1.34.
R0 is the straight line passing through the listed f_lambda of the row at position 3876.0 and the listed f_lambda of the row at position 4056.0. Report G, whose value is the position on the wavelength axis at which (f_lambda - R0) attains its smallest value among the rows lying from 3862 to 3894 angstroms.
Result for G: 3888.0 angstroms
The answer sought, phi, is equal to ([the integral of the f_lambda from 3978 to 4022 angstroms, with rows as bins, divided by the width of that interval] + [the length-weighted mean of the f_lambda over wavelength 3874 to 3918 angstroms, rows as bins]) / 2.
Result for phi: 1.32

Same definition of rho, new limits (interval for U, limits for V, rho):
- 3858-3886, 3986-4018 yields -4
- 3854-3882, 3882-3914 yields -4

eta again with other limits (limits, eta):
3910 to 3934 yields 1.27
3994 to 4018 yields 1.59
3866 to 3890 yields 1.60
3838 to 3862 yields 1.32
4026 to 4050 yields 1.32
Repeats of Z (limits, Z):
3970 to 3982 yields 1.19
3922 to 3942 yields 1.23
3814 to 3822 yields 1.11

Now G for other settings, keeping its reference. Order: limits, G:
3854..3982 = 3980.0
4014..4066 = 4028.0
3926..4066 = 4028.0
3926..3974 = 3972.0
